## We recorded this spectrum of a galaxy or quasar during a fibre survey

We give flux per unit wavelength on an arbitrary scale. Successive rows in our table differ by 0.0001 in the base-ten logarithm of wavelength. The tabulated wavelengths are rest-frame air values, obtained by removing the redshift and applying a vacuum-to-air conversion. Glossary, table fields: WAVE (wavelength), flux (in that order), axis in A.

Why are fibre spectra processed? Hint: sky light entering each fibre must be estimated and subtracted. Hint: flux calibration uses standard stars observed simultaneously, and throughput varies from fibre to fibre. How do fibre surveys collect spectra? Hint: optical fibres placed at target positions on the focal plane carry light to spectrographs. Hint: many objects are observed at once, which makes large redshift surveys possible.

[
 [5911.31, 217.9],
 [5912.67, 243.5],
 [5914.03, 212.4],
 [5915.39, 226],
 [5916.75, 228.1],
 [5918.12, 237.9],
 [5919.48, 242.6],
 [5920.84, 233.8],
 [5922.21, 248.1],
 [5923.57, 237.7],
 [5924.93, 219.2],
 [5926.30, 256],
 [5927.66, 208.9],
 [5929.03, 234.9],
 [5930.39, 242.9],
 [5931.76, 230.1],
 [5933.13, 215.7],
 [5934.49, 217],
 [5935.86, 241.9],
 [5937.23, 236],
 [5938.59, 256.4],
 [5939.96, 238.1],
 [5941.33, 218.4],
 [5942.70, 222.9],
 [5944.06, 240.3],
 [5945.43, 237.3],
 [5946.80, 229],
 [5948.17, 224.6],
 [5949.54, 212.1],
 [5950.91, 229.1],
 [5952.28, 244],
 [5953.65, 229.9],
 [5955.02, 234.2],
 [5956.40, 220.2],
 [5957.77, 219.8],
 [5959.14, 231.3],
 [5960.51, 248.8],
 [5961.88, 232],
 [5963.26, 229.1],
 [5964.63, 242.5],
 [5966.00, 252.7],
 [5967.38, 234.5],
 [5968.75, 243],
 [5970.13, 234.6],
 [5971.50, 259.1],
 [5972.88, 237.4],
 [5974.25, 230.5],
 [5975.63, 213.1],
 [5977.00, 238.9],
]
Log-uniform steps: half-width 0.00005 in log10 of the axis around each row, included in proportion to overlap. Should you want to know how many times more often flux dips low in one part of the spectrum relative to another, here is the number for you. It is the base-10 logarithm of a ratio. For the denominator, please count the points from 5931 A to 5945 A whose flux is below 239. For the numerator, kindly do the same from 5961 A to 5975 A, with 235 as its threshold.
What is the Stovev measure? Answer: -0.15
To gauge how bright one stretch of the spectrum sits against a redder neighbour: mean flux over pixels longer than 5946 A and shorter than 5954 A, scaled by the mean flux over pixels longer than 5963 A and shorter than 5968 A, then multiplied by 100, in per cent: 95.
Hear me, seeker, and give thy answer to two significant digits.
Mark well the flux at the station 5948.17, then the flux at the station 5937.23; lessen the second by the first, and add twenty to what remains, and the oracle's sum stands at 31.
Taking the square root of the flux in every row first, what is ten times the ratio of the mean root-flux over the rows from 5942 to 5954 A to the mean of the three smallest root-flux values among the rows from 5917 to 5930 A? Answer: 10.21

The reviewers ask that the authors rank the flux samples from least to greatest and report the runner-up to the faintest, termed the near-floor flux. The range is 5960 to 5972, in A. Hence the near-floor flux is 232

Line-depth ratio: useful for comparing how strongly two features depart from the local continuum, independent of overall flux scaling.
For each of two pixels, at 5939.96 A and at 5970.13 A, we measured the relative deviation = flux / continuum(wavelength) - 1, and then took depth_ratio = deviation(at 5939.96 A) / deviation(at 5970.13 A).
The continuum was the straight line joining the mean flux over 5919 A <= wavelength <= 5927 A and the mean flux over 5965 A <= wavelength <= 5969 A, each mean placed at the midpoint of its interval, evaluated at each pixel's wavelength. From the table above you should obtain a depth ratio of 0.3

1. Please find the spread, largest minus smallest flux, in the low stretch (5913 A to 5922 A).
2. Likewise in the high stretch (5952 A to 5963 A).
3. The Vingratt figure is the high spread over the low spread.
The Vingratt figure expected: 0.96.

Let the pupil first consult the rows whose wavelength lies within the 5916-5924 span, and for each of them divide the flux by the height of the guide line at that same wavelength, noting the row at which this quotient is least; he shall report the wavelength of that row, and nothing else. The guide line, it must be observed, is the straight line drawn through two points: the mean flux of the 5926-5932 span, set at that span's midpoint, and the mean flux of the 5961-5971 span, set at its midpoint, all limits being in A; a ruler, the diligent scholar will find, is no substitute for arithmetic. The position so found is 5916.75 A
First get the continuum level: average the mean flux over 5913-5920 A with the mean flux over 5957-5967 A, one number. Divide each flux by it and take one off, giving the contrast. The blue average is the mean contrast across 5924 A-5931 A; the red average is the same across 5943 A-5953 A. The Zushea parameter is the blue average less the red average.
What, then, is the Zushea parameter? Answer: 0.01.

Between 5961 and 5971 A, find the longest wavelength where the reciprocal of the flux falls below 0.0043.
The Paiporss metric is 5970.13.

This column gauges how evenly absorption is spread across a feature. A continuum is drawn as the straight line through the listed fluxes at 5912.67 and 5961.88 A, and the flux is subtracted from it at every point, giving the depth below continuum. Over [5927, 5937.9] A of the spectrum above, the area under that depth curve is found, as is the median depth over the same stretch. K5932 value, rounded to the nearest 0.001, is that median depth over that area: 0.060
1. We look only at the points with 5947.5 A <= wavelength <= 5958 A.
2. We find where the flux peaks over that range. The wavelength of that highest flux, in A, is 5952.28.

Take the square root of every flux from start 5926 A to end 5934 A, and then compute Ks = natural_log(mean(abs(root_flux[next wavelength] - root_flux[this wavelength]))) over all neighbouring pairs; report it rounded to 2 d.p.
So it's -0.33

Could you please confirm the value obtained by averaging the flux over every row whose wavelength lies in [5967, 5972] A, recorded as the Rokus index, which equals 243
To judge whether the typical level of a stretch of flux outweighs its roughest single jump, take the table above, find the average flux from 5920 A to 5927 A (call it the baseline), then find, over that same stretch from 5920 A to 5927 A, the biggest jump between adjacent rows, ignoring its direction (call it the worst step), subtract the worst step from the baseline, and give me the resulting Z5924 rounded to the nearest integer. 202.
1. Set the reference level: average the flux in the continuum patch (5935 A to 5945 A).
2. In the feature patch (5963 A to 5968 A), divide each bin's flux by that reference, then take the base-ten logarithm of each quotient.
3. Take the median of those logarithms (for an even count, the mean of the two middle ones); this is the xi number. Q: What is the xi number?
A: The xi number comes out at 0.004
